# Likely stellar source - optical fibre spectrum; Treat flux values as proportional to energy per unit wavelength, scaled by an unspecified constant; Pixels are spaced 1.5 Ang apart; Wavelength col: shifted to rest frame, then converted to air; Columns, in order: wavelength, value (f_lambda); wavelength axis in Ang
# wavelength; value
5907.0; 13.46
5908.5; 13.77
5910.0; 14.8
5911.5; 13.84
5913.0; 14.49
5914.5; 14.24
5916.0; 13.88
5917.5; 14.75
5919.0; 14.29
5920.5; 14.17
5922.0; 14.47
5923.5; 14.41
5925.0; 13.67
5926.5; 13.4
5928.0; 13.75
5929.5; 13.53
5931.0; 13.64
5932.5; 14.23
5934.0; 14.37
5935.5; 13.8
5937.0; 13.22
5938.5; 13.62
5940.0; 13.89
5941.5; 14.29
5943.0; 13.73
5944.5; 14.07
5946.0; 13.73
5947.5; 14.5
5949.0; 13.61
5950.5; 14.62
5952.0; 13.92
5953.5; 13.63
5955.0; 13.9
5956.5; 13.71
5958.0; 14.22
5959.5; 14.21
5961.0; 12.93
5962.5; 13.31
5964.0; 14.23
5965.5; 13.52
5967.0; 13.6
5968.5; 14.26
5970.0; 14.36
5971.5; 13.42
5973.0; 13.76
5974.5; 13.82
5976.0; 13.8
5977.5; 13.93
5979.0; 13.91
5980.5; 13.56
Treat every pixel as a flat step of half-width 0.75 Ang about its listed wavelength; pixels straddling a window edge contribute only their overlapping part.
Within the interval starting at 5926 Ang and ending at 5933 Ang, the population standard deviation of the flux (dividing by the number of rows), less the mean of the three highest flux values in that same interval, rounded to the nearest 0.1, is -13.6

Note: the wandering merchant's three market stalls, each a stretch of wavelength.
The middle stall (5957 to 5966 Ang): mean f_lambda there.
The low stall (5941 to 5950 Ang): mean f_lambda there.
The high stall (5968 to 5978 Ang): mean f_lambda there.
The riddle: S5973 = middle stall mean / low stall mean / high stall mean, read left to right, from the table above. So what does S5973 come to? 0.0706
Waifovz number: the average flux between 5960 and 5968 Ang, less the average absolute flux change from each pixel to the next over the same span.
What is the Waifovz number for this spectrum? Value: 13.0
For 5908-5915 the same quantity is 13.5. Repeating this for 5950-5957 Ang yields 13.6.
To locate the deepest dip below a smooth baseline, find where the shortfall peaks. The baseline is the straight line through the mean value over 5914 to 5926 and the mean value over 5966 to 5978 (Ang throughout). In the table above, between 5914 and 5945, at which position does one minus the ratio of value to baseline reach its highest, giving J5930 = 5937.0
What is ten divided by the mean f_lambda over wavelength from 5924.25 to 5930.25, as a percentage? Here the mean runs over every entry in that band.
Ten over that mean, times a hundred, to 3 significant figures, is 73.6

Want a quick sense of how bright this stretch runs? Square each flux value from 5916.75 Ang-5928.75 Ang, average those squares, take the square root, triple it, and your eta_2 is 42.4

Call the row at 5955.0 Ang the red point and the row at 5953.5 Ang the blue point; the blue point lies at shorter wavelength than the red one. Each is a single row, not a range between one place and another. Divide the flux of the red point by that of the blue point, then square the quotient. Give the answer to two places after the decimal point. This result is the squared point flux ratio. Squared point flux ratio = 1.04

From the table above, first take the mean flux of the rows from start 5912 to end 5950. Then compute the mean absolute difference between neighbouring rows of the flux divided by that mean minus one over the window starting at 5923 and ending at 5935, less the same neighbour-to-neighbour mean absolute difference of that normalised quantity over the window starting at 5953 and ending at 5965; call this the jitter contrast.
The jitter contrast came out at -0.012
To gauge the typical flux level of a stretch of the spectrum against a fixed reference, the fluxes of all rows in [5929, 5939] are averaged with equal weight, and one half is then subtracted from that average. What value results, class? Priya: 13.3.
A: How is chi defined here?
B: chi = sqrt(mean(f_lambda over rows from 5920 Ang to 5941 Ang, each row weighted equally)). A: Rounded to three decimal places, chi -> 3.724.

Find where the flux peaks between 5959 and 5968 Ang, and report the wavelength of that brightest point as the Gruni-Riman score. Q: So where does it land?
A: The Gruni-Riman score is 5964.0 Ang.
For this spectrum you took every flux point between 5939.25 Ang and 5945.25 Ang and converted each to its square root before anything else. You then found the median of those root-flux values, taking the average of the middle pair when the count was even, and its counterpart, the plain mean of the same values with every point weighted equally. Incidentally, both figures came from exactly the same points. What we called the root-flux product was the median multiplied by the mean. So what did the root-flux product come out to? 14.0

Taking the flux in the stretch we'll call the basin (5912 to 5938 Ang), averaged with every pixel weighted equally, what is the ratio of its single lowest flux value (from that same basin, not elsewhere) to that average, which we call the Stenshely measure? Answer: 0.943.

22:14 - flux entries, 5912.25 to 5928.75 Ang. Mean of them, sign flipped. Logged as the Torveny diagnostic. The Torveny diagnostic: -14.1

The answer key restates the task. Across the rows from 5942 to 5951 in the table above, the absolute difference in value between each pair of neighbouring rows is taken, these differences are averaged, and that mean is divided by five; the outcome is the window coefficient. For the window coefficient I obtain 0.134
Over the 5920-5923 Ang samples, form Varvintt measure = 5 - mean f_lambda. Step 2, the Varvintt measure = -9.3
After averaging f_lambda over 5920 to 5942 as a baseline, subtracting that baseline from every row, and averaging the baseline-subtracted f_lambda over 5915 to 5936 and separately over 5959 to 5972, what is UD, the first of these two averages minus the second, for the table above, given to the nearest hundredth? 0.27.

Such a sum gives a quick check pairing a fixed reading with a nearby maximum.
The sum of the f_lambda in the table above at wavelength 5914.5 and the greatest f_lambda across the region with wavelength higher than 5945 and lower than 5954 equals 28.9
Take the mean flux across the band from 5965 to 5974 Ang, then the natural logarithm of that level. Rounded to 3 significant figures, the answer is 2.63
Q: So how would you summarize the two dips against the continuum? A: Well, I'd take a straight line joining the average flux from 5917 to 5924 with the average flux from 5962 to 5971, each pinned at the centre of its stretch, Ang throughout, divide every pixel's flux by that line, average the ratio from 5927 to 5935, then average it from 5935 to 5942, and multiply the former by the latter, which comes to 0.94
